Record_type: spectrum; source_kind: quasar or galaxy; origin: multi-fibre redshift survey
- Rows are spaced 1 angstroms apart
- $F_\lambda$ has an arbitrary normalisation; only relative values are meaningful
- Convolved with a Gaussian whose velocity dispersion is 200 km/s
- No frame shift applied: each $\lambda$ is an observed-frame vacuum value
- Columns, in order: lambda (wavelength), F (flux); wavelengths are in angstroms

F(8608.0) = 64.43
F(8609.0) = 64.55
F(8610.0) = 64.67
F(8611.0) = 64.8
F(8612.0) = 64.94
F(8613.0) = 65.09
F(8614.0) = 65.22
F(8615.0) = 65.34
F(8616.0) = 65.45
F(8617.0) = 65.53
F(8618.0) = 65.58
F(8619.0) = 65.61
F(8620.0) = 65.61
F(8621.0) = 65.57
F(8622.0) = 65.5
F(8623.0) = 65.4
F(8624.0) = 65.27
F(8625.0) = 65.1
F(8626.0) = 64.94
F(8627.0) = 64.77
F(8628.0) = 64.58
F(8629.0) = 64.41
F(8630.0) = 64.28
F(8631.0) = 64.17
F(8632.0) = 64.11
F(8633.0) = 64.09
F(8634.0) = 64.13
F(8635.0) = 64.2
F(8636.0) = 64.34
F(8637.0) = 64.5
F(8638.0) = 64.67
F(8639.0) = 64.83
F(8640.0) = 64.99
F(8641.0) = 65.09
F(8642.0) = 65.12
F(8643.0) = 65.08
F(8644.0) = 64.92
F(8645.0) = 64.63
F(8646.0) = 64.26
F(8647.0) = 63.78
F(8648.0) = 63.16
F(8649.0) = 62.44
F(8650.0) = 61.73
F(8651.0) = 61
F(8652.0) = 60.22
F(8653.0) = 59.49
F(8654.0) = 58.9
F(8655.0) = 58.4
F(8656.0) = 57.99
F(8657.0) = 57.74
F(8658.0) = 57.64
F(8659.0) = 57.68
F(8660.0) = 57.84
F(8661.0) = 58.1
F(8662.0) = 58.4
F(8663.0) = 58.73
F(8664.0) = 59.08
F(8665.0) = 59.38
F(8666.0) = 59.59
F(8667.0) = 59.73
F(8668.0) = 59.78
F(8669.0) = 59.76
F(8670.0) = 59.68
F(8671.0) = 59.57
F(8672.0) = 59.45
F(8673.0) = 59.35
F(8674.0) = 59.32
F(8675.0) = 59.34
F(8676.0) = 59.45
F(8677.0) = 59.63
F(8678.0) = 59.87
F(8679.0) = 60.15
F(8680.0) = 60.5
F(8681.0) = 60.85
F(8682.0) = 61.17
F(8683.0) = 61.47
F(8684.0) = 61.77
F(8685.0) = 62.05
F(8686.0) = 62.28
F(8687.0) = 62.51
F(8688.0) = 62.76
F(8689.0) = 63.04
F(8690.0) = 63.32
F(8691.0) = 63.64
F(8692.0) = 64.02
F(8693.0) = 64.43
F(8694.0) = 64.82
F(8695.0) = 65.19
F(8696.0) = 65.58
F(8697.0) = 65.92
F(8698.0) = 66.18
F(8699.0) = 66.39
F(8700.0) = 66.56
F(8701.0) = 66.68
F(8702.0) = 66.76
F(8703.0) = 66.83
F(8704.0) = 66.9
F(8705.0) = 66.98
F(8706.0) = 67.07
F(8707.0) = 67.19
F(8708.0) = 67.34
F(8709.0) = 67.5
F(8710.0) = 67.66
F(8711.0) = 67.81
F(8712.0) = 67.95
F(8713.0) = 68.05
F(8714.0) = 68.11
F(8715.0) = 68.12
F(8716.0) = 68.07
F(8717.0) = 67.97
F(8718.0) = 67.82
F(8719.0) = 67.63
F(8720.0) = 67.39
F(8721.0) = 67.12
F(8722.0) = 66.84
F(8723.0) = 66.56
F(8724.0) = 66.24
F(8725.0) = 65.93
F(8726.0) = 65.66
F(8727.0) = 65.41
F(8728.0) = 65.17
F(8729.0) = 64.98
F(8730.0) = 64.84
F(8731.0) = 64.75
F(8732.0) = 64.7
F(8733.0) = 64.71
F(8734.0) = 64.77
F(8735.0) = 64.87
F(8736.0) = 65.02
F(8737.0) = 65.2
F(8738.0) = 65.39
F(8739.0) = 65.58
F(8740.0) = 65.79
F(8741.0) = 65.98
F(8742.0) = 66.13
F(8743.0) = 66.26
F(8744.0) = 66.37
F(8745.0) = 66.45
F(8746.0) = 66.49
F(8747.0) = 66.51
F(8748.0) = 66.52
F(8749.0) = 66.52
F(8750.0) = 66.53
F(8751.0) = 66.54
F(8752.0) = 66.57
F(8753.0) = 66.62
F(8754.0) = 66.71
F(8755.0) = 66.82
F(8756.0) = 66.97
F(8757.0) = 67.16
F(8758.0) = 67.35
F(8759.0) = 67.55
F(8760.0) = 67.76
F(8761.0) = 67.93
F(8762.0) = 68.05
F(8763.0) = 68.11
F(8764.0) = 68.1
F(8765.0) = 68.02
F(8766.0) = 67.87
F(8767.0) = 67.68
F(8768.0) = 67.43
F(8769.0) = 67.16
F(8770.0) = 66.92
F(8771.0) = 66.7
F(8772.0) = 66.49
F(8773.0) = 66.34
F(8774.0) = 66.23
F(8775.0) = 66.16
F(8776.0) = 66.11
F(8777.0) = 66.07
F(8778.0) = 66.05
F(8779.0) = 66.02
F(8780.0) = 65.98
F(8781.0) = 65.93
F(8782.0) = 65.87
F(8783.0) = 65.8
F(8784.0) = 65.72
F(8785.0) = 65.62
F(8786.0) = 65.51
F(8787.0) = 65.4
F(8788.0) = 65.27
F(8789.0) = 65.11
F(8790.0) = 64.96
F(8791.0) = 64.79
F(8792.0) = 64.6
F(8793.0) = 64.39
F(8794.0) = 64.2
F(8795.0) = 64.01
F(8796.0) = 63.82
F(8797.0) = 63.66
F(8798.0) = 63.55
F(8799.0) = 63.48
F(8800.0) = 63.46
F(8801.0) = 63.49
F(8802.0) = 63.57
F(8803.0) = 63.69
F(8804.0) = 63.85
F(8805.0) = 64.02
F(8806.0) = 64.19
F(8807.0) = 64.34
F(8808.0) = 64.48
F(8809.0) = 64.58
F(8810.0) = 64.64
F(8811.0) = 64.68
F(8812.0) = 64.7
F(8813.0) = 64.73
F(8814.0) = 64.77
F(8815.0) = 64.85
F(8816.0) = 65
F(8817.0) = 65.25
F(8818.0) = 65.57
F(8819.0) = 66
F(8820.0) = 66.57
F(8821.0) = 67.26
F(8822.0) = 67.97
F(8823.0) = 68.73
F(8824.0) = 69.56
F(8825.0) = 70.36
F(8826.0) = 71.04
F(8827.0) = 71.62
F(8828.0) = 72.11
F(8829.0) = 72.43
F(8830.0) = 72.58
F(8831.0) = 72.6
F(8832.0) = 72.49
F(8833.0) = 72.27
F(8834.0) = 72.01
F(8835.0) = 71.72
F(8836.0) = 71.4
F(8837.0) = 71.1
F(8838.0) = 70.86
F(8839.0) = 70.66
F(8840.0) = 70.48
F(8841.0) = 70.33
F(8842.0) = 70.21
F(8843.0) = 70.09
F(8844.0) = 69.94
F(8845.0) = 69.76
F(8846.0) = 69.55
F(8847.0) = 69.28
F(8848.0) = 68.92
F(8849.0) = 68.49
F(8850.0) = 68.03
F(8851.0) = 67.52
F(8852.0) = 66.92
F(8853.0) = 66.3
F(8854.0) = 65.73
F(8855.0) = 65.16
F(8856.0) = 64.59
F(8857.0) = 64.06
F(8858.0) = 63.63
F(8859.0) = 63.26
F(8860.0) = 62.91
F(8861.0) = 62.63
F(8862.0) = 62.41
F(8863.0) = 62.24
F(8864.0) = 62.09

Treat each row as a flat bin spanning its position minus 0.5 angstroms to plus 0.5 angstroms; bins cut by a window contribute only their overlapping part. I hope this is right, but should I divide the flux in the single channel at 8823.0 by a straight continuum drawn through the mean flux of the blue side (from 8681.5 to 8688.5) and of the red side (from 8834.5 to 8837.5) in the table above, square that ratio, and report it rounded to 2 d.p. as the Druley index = 0.95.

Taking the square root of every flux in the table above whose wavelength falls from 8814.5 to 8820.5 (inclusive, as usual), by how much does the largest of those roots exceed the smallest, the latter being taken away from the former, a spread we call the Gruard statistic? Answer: 0.11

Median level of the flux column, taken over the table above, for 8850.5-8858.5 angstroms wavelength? 65.4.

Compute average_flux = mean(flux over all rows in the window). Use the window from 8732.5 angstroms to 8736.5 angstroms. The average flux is 65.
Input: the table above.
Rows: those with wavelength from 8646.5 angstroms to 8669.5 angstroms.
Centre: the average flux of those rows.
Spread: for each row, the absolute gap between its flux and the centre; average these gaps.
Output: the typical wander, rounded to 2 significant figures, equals 1.3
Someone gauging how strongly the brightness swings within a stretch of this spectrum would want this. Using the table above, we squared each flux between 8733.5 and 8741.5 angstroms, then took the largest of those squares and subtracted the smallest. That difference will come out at 158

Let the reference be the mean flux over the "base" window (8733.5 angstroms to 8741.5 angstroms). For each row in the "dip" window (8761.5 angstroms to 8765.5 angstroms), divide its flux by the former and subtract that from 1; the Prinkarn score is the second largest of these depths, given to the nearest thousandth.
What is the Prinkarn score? -0.042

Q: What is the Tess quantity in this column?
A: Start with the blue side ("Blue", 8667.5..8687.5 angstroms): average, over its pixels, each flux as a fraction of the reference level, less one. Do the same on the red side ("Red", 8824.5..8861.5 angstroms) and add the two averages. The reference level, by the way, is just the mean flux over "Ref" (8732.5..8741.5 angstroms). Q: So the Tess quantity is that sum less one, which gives -1.02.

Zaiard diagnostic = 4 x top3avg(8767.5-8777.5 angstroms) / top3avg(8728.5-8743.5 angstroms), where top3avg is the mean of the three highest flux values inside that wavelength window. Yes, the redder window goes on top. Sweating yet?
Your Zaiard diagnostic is 4.06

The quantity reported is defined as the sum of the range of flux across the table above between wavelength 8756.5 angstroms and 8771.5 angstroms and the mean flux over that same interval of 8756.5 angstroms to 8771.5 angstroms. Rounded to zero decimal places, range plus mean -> 69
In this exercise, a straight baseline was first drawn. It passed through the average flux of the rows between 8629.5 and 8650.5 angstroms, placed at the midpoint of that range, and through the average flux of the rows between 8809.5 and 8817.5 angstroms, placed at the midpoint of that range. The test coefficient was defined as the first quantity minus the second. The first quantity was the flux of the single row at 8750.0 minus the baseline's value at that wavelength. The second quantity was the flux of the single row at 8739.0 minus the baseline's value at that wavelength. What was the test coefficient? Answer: 1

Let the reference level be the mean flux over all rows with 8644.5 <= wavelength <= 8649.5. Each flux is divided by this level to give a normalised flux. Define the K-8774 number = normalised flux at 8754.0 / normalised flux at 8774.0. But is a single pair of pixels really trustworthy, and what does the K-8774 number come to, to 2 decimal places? 1.01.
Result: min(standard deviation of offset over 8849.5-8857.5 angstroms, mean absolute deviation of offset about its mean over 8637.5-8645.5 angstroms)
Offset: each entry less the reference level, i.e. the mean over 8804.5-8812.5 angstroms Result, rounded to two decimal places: 0.15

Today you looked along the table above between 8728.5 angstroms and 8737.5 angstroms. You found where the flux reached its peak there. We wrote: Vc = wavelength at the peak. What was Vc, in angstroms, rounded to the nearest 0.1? 8737.0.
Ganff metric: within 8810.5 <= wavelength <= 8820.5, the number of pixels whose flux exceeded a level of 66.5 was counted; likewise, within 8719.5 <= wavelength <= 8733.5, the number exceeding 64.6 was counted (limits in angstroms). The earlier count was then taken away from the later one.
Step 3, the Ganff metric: 13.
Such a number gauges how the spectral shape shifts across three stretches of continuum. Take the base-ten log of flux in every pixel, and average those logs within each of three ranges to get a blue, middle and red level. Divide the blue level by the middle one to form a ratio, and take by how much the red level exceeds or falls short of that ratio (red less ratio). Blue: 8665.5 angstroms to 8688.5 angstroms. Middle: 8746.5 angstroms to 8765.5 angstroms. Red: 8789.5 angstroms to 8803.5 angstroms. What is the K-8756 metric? 0.831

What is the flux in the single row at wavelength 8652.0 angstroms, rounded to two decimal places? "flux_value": 60.22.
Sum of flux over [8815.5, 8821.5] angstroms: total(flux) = 396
